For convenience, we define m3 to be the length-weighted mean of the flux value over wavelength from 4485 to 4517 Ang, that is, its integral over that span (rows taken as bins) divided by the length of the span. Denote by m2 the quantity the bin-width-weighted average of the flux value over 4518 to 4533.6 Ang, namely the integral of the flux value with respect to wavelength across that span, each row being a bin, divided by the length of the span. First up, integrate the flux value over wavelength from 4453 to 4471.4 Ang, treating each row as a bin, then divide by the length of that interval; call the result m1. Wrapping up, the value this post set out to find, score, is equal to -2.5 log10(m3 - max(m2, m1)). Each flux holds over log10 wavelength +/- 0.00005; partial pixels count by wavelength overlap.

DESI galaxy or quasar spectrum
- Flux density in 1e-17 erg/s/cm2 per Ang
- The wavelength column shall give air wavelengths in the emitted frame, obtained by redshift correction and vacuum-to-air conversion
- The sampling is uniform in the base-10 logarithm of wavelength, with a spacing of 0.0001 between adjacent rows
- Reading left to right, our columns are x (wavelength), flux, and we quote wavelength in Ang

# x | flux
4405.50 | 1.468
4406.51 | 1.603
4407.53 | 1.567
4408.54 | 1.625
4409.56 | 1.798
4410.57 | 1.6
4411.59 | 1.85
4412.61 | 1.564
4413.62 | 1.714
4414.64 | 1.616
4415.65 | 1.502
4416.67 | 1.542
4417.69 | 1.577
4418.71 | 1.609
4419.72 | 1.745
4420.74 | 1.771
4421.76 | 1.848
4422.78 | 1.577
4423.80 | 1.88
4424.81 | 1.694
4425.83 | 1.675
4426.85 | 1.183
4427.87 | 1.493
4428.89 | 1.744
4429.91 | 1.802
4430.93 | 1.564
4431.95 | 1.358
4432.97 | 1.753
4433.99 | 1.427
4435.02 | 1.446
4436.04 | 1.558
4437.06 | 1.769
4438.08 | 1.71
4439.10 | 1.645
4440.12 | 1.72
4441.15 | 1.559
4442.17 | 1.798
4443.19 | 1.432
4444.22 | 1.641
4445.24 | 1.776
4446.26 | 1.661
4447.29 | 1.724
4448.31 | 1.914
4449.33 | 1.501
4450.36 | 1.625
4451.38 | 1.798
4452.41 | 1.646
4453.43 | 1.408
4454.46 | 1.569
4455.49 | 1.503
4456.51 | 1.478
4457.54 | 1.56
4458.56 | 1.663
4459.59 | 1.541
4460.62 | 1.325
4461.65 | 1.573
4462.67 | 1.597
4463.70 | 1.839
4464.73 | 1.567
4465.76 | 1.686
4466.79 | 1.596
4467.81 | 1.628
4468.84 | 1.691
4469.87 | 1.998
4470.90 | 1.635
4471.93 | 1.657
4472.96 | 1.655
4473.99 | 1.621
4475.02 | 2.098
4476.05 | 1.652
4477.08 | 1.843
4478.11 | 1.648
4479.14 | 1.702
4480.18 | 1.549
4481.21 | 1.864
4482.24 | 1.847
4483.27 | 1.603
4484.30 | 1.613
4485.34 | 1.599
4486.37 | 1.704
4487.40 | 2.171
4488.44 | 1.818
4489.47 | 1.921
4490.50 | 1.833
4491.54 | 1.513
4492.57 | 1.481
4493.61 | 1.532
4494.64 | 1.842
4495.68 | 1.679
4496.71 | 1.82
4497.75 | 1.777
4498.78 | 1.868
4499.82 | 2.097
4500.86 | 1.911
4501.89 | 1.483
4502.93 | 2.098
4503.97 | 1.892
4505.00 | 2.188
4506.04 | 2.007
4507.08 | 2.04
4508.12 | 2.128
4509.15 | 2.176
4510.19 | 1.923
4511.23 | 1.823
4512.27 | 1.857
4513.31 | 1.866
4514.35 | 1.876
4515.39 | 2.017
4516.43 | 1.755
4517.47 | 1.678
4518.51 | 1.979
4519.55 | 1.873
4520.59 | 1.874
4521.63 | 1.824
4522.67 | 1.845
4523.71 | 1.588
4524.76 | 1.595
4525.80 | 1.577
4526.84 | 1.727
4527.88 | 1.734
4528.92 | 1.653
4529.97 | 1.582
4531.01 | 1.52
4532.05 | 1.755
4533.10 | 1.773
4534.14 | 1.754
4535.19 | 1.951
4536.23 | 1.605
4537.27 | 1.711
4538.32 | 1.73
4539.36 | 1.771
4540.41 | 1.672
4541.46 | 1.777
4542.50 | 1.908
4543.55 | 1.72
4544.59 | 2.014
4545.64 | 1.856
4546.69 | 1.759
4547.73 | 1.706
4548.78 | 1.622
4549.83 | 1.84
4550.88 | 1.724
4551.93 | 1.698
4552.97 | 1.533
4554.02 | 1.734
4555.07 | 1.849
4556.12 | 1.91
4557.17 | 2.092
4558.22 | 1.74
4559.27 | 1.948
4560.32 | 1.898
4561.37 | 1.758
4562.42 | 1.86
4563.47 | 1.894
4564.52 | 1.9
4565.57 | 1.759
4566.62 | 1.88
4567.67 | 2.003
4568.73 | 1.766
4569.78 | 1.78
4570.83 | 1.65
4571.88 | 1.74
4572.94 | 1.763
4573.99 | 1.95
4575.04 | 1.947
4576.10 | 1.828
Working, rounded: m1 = 1.60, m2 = 1.73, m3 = 1.86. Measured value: 2.2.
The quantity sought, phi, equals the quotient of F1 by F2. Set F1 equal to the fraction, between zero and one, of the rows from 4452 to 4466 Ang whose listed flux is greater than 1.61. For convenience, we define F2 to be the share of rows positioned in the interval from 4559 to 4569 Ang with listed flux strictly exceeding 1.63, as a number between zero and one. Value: 0.3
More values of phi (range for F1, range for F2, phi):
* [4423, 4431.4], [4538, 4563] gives 0.7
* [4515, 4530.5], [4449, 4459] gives 2.4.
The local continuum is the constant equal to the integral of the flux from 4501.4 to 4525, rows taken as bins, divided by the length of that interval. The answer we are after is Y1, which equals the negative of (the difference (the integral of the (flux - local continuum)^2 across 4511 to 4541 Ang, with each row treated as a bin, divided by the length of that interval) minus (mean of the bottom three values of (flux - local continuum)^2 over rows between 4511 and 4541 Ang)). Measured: -0.033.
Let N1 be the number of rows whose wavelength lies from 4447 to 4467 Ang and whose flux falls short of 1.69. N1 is 16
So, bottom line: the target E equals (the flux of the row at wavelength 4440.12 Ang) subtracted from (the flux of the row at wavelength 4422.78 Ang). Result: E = -0.14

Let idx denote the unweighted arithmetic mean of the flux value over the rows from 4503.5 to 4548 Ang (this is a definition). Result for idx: 1.82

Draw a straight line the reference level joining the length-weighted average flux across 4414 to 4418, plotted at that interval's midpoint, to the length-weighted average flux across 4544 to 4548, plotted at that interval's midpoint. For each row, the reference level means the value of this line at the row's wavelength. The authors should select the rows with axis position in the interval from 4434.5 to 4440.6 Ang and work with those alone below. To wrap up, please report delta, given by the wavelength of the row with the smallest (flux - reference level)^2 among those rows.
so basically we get 4439.10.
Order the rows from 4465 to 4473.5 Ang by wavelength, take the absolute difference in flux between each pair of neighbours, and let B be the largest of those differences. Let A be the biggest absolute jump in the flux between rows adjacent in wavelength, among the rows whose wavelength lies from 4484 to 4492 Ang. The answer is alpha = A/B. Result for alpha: 1.3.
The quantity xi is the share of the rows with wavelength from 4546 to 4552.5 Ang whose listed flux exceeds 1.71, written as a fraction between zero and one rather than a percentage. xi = 0.5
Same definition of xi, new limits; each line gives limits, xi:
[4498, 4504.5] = 0.8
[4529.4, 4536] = 0.7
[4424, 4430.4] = 0.3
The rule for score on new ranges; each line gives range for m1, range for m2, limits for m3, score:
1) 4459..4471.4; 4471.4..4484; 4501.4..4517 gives 1.7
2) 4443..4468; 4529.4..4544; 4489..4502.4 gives 4.2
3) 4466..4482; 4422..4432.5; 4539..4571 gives 2.7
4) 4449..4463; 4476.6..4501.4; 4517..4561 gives 5.8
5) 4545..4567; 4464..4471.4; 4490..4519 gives 3.2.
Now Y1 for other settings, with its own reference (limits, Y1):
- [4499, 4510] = -0.044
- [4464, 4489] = -0.051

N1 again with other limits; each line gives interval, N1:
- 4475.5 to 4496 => 10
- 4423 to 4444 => 11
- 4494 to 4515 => 2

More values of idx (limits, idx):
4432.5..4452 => 1.66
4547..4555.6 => 1.71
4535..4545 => 1.79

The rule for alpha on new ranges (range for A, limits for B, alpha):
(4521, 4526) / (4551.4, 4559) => 0.7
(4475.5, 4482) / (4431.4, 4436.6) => 0.8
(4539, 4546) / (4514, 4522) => 1.0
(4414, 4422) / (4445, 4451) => 0.3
